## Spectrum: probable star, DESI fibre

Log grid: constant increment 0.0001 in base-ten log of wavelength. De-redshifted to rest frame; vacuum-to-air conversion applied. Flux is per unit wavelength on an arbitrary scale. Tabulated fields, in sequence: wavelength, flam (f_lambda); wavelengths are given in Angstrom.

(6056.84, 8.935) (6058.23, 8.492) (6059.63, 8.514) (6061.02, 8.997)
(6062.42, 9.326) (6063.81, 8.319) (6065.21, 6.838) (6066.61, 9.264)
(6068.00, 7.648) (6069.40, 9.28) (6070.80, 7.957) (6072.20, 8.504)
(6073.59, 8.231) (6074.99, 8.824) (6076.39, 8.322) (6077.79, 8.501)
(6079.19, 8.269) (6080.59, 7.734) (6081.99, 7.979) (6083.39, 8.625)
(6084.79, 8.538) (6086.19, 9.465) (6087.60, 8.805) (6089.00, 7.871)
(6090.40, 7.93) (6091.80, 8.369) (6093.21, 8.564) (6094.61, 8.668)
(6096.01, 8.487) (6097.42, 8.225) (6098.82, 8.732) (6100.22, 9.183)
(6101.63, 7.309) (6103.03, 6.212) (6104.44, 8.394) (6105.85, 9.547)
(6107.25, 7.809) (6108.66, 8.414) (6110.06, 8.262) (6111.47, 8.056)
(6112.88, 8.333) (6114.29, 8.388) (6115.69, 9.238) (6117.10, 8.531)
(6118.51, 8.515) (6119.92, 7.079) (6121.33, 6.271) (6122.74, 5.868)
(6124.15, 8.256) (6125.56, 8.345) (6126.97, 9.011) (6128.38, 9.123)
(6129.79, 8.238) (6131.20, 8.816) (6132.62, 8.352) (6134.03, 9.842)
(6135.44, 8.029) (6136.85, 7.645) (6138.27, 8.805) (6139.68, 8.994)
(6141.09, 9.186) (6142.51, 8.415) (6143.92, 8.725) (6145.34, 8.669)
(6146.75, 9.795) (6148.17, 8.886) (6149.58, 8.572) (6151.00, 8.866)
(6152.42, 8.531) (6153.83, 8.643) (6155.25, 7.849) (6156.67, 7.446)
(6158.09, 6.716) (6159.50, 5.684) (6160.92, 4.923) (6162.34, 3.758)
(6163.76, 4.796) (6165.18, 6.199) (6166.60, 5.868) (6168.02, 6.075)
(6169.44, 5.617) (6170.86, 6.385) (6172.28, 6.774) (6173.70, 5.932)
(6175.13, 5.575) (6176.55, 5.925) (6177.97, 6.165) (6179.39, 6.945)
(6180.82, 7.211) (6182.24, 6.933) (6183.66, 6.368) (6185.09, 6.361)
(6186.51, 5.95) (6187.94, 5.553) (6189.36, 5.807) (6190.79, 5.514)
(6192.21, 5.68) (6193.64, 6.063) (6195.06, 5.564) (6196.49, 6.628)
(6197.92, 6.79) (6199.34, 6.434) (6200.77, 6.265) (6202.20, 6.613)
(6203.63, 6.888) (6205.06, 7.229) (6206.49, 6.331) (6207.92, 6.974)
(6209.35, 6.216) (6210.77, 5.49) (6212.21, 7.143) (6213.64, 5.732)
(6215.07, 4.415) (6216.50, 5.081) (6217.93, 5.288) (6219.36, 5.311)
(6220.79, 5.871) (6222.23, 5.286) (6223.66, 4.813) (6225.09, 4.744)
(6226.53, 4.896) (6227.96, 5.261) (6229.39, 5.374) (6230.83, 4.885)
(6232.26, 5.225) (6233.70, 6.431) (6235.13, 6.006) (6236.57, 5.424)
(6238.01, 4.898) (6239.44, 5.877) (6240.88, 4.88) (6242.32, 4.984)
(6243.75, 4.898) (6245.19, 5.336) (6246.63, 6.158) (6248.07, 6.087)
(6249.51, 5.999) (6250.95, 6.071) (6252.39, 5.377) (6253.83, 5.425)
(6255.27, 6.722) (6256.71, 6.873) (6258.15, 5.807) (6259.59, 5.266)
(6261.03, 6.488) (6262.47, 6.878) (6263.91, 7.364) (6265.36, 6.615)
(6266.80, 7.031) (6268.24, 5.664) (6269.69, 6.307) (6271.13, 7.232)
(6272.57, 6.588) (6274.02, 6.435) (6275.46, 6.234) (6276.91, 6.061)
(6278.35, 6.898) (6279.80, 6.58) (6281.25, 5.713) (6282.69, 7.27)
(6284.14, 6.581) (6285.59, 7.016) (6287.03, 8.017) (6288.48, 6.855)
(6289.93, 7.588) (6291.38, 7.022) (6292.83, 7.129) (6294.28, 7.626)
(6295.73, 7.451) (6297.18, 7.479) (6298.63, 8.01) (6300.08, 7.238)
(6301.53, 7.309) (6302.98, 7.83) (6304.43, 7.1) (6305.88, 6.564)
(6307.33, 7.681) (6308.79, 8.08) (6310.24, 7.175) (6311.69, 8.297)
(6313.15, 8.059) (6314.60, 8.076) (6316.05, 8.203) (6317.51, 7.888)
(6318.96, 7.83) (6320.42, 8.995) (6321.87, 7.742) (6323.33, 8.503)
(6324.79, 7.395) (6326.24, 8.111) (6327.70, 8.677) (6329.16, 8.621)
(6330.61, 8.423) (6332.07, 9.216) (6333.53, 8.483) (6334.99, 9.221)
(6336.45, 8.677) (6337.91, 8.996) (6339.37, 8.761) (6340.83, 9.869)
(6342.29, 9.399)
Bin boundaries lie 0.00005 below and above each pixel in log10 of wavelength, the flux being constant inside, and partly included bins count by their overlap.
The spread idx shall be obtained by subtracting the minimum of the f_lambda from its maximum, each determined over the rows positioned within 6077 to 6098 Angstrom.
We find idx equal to 1.7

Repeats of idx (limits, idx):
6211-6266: 2.9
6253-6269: 2.1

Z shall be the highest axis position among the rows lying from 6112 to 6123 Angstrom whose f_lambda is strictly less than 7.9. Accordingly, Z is 6122.74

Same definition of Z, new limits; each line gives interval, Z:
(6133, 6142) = 6136.85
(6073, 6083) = 6080.59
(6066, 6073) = 6068.00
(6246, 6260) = 6259.59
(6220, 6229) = 6227.96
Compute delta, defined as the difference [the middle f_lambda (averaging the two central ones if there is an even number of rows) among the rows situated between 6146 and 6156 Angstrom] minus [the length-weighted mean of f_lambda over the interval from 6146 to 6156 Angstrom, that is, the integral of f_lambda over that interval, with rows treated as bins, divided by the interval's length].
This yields -0.09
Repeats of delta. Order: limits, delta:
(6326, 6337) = -0.05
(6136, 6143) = 0.20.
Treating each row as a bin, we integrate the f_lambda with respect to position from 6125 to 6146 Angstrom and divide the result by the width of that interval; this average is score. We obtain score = 8.7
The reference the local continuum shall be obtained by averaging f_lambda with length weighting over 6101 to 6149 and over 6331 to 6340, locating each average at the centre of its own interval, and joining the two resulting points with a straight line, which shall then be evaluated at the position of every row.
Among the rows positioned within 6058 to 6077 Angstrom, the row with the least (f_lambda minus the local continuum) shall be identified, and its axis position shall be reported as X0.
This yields 6065.21 Angstrom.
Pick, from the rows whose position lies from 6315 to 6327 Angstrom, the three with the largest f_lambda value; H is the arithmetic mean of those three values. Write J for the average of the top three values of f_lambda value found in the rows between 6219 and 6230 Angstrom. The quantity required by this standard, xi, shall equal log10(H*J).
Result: 1.675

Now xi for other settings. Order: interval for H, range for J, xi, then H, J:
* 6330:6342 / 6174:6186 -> 1.822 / 9.4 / 7.0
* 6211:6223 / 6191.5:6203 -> 1.620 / 6.2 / 6.7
